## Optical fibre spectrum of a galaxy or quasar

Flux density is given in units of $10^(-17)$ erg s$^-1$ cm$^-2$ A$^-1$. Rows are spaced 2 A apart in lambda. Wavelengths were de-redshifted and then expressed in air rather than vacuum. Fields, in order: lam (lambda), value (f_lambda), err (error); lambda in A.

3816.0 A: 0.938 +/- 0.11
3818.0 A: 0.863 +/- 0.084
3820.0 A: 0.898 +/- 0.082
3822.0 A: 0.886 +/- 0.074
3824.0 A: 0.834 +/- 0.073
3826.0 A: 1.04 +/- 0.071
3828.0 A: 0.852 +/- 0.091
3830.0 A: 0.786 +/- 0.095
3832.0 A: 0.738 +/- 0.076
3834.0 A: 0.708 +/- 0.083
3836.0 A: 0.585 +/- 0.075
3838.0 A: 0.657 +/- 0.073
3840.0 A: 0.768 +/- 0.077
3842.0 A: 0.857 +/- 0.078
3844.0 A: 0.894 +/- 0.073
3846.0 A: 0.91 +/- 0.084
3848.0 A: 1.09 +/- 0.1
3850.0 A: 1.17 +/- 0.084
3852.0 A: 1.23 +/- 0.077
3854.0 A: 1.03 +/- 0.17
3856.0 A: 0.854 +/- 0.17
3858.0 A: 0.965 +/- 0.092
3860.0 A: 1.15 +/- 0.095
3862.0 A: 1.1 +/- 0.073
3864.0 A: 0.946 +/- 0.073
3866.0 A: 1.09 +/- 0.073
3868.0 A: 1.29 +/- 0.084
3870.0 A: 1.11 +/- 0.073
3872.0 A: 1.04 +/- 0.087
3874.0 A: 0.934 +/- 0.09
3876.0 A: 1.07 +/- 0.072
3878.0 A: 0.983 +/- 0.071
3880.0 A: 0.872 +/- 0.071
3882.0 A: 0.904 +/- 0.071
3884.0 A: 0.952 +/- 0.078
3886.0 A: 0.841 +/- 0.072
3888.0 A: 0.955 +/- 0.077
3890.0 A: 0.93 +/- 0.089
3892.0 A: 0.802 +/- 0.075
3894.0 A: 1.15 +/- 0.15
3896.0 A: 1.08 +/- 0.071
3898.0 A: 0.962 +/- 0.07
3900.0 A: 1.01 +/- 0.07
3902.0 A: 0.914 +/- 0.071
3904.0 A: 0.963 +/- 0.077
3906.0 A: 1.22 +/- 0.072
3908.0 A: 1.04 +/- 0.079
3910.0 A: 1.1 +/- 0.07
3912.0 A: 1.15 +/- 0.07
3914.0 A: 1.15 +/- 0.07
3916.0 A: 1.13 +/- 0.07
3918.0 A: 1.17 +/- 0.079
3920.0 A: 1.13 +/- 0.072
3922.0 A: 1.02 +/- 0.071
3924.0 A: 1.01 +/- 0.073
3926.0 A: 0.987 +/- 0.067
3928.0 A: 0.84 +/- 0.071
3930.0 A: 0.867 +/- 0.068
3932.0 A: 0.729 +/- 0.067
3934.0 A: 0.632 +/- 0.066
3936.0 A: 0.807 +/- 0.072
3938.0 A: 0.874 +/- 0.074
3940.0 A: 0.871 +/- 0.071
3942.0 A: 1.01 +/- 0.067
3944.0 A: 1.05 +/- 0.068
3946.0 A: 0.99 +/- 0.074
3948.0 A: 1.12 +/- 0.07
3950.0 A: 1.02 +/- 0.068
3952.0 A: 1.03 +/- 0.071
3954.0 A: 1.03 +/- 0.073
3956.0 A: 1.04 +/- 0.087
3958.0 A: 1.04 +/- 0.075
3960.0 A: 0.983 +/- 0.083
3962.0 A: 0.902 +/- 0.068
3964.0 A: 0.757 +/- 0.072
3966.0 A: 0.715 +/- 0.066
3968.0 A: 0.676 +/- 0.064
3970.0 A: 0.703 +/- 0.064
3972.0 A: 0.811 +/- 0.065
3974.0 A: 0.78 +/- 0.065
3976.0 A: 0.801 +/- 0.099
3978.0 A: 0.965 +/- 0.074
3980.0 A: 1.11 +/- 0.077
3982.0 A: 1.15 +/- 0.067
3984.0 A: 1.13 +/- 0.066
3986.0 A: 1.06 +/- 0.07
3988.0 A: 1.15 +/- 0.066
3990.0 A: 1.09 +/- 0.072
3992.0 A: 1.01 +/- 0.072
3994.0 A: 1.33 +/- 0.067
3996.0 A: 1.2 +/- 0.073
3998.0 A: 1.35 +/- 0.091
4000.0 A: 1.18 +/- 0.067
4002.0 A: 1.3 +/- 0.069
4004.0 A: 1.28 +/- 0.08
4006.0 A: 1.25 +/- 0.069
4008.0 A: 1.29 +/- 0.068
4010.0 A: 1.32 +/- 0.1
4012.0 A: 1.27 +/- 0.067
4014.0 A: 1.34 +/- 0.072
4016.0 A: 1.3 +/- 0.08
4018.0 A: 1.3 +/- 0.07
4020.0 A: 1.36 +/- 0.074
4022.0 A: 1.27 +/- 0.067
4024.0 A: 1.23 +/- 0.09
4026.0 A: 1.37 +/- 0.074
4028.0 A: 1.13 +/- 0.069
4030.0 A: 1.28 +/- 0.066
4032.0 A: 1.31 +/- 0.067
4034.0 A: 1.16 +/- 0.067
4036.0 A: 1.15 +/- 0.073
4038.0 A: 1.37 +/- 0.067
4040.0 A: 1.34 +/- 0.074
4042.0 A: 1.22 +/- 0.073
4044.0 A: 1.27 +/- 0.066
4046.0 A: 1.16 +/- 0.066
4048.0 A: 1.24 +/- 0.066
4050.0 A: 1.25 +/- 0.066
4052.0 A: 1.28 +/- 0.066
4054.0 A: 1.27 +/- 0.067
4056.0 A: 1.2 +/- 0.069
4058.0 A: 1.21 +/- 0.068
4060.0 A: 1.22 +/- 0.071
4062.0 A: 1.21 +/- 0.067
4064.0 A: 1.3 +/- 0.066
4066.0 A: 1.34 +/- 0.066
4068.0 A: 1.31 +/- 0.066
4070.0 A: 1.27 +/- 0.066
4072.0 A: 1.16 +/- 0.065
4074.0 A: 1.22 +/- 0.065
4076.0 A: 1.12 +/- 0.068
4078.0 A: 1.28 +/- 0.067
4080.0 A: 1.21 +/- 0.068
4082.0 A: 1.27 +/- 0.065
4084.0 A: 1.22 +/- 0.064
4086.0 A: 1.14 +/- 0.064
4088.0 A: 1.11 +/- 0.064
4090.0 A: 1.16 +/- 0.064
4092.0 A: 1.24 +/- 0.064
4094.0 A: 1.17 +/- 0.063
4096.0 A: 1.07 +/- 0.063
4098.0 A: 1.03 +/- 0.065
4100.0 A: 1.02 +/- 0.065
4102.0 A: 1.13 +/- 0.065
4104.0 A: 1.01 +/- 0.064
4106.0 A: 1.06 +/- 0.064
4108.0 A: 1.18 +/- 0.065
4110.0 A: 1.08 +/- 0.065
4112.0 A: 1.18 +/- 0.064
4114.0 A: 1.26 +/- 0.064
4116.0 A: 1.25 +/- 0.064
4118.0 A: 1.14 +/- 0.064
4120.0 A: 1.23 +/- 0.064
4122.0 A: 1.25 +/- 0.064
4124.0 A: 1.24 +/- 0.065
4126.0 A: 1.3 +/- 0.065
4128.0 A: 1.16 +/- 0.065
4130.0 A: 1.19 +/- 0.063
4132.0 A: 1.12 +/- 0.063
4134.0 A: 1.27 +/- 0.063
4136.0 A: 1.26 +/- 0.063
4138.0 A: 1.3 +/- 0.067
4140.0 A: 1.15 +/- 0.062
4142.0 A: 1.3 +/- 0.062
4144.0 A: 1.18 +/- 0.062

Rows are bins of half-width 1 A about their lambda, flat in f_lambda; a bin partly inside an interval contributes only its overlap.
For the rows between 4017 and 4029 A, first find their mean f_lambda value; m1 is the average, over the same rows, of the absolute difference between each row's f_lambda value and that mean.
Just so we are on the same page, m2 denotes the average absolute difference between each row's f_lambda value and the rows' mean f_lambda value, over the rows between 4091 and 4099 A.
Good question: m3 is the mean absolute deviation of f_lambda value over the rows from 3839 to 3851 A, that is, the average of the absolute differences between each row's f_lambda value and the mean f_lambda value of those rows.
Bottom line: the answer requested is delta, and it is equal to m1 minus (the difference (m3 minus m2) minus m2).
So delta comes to 0.100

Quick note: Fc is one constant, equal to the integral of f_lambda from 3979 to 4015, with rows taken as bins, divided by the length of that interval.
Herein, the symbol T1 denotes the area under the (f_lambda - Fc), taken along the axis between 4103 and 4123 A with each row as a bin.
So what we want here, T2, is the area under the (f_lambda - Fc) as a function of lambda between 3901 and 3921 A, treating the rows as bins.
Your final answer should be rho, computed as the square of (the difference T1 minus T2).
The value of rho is 2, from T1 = -1.0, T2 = -2.3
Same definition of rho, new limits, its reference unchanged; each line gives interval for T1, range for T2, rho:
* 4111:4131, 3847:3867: 10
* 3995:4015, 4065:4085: 1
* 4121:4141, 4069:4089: 0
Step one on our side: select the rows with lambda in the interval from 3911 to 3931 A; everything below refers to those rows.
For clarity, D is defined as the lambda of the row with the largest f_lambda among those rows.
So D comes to 3918.0 A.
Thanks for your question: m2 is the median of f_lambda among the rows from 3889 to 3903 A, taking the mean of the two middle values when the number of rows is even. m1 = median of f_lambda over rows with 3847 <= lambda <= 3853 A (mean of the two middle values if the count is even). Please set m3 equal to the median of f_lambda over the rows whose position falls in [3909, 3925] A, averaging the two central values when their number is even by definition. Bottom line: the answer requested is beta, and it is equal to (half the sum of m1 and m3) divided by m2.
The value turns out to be 1.20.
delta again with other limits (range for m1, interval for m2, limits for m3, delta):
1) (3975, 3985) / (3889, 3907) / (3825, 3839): 0.209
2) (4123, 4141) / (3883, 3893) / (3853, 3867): 0.094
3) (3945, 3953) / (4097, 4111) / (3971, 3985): -0.005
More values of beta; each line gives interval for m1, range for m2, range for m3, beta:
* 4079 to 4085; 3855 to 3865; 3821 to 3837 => 1.05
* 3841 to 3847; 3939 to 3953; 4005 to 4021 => 1.08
